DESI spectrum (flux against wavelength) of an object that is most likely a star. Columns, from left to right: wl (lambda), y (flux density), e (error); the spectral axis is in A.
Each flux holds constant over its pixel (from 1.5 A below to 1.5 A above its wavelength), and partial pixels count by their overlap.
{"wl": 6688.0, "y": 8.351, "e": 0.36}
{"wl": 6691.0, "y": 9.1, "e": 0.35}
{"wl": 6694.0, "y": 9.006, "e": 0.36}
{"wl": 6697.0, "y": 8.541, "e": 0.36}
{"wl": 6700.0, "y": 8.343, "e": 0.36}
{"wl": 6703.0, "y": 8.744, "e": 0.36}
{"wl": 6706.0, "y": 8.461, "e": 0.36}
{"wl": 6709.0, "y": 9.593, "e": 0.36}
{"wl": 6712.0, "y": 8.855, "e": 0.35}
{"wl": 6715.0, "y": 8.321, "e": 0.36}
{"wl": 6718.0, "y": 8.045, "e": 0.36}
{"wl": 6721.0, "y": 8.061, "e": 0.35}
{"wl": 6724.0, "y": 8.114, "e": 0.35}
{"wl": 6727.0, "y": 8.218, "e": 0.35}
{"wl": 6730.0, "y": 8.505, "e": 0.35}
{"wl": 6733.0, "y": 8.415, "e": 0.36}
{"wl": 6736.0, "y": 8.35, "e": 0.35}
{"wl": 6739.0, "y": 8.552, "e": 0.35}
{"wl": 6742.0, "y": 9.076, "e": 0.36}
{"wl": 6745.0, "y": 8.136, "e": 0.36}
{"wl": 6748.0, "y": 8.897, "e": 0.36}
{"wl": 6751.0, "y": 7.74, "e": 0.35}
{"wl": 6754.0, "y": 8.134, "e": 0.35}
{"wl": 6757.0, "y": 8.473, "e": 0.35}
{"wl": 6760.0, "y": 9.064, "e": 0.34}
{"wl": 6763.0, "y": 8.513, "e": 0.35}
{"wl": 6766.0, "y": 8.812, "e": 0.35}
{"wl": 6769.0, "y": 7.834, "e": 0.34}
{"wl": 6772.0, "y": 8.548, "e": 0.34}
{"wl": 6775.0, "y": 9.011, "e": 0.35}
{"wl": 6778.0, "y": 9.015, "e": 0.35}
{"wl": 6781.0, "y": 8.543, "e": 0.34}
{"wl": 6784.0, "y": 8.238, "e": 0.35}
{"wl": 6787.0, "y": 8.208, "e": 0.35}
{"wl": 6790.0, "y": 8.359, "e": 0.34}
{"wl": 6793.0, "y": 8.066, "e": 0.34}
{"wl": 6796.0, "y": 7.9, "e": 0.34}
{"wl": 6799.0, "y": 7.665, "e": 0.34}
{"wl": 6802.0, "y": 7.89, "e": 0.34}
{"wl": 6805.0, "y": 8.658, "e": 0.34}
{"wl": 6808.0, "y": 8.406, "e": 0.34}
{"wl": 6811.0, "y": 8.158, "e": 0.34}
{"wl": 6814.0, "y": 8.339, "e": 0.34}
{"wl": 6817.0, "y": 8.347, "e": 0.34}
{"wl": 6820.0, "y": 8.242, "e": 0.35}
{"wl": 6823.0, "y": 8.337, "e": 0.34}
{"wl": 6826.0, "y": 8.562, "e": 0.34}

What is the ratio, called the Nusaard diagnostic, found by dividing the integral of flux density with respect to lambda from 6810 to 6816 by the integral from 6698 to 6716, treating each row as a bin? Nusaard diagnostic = 0.32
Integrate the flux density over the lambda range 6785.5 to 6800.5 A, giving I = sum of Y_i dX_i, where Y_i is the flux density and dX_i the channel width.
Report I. 121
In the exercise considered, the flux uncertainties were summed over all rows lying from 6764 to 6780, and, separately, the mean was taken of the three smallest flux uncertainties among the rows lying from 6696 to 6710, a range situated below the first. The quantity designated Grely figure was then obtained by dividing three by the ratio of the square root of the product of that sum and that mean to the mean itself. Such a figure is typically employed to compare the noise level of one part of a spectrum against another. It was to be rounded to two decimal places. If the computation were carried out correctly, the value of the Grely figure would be 1.37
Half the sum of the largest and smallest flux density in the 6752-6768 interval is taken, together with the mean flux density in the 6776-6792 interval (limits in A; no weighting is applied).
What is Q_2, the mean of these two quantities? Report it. 8.54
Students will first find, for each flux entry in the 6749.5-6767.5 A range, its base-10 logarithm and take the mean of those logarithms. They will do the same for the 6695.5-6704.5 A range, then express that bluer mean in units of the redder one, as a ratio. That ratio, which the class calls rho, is 1.01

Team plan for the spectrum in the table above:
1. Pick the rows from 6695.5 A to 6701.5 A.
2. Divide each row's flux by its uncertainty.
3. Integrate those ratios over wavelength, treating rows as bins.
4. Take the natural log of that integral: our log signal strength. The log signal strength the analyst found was 4.95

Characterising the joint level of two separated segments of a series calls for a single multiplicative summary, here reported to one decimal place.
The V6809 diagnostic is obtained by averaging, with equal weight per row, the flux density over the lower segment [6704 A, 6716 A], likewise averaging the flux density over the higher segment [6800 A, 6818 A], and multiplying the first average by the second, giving 73.1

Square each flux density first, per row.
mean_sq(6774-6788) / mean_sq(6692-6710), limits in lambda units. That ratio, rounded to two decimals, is 0.96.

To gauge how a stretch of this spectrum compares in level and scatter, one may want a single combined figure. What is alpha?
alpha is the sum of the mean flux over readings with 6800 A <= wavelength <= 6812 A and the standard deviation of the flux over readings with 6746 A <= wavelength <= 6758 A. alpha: 8.7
